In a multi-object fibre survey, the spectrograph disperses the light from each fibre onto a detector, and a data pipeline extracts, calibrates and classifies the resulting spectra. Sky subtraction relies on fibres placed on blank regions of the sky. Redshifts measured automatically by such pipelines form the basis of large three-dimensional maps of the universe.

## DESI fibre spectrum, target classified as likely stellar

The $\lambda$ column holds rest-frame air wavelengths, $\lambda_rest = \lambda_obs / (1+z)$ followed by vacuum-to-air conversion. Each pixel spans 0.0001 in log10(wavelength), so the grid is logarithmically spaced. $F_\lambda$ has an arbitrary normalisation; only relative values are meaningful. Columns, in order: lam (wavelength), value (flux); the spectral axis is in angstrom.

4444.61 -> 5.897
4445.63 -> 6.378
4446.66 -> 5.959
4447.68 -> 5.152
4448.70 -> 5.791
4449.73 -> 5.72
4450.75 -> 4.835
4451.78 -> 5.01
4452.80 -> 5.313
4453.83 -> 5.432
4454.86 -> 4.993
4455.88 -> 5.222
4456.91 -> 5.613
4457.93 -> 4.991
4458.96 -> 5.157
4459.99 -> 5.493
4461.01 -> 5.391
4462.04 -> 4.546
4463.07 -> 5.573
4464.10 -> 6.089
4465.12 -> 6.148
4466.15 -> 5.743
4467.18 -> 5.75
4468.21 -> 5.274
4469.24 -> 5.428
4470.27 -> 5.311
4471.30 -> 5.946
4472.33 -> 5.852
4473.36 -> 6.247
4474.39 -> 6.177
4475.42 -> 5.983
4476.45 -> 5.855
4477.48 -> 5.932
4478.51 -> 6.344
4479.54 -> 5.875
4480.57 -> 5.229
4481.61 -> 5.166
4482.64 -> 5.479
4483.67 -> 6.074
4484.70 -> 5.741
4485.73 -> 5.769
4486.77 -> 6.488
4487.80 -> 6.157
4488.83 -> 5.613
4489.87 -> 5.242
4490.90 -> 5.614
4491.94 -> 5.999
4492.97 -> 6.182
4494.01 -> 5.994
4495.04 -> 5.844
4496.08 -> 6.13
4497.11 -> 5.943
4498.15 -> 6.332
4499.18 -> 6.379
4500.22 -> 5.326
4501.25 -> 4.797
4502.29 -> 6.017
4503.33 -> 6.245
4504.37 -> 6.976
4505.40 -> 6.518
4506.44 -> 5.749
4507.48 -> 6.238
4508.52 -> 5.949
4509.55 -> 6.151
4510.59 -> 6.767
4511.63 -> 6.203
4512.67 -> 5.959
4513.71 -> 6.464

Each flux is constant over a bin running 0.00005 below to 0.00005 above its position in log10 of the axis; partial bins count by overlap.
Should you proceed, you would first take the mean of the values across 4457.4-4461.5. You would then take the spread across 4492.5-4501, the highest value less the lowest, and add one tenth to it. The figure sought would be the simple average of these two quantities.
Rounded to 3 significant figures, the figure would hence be 3.21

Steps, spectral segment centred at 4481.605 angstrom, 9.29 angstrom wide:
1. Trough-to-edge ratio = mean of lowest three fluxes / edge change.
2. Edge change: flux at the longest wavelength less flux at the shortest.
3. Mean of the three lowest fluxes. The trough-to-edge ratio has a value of -32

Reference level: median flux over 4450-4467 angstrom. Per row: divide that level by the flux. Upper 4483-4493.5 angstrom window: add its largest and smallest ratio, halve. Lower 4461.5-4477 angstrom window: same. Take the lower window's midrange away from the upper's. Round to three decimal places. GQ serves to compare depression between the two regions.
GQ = -0.094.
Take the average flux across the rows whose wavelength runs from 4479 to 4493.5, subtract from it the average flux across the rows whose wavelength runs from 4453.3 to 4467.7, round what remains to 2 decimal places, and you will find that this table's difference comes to 0.32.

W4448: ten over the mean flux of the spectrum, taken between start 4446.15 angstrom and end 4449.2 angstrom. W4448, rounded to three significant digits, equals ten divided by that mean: 1.77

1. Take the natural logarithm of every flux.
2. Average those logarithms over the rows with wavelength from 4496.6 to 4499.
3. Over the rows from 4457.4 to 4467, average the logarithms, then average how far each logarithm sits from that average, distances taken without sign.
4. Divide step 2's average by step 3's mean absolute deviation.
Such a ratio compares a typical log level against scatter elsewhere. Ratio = 25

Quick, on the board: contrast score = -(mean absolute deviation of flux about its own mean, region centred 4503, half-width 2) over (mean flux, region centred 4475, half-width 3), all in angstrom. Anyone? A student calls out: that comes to -0.101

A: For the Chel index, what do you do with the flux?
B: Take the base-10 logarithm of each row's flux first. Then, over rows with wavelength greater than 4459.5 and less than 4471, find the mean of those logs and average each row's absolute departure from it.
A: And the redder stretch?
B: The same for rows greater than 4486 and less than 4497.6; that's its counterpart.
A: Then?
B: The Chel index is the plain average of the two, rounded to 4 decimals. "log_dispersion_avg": 0.0217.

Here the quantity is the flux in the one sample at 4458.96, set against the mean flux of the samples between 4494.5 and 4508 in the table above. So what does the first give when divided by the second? 0.85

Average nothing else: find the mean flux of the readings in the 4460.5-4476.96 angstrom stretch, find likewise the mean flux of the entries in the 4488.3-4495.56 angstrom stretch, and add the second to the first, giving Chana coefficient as 11.5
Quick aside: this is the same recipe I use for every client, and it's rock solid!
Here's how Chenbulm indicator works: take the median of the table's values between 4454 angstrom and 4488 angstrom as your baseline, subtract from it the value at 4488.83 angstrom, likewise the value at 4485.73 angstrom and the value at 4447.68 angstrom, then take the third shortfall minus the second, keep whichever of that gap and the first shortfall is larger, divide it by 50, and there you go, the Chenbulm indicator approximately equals 0.012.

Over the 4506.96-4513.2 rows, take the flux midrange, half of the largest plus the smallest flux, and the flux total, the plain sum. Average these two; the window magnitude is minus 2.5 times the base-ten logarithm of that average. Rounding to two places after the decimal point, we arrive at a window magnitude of -3.35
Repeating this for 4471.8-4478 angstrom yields -3.31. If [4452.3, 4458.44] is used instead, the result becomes -3.16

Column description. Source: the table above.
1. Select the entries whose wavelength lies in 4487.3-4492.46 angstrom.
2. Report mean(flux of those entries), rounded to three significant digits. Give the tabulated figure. 5.72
